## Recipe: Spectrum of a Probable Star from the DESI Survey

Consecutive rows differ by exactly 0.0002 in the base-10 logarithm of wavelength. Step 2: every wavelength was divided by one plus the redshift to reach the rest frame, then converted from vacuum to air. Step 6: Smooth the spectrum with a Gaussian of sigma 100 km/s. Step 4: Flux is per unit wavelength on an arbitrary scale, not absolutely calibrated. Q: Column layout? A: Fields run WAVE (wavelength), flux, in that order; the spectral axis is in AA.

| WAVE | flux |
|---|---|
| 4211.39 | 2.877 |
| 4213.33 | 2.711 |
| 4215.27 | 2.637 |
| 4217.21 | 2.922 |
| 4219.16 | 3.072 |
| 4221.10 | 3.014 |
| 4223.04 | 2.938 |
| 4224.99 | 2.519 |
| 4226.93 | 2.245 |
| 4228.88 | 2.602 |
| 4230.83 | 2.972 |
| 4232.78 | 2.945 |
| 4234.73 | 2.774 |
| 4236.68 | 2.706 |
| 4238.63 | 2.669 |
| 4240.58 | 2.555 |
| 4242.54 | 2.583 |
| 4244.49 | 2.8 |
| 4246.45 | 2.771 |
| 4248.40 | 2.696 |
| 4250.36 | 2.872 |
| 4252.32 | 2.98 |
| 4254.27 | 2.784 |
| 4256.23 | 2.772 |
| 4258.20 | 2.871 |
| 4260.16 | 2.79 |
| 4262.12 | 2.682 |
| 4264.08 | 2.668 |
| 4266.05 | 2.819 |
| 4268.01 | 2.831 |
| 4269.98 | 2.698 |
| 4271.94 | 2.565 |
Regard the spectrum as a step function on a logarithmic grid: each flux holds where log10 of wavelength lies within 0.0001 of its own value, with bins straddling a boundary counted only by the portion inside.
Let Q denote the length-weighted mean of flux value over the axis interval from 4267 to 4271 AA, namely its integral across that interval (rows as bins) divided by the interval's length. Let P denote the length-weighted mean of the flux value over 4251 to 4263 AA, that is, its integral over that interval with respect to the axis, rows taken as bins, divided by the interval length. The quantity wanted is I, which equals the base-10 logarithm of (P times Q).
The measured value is 0.892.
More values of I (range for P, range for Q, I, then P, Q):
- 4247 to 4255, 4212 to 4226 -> 0.904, 2.83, 2.83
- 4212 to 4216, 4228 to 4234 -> 0.884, 2.69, 2.84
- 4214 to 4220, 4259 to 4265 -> 0.892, 2.86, 2.72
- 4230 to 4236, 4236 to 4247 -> 0.888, 2.89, 2.68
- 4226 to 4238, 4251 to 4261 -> 0.886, 2.71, 2.84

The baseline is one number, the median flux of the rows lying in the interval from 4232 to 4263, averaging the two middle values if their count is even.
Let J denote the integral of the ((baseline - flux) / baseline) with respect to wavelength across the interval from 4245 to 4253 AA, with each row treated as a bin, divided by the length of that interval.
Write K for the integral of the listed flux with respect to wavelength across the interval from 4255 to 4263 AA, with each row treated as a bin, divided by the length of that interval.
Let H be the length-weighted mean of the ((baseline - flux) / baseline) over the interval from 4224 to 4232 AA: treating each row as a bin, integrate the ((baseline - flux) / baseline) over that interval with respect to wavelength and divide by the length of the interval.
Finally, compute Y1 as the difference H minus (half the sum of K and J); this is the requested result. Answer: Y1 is -1.32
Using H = 0.065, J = -0.02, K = 2.78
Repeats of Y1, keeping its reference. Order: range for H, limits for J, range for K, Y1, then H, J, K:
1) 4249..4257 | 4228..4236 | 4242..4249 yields -1.38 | -0.027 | -0.02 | 2.72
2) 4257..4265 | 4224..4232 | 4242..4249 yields -1.39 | 0.007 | 0.06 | 2.72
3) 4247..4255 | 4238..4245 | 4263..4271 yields -1.42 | -0.021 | 0.05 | 2.75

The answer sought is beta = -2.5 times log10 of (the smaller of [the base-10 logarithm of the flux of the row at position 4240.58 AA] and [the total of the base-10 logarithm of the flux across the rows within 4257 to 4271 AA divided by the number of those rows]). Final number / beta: 0.975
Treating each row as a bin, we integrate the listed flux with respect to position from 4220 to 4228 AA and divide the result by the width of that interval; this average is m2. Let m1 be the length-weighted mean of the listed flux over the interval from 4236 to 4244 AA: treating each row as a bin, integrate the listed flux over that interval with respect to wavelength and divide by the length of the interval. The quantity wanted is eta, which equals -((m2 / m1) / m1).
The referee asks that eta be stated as -0.39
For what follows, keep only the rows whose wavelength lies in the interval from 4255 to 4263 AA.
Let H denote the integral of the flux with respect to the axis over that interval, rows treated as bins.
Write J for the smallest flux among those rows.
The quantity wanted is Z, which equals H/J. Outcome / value 8.3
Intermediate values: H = 22.2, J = 2.682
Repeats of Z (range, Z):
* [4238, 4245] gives 7.2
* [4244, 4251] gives 7.2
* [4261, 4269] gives 8.2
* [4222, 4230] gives 9.2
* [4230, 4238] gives 8.4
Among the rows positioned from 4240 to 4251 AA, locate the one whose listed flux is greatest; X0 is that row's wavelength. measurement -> 4250.36 AA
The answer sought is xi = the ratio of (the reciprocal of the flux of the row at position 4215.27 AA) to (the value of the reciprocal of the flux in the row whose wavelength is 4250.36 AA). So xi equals 1.09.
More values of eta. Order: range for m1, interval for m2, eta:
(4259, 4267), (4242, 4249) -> -0.36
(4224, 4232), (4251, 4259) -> -0.42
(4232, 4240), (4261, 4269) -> -0.36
